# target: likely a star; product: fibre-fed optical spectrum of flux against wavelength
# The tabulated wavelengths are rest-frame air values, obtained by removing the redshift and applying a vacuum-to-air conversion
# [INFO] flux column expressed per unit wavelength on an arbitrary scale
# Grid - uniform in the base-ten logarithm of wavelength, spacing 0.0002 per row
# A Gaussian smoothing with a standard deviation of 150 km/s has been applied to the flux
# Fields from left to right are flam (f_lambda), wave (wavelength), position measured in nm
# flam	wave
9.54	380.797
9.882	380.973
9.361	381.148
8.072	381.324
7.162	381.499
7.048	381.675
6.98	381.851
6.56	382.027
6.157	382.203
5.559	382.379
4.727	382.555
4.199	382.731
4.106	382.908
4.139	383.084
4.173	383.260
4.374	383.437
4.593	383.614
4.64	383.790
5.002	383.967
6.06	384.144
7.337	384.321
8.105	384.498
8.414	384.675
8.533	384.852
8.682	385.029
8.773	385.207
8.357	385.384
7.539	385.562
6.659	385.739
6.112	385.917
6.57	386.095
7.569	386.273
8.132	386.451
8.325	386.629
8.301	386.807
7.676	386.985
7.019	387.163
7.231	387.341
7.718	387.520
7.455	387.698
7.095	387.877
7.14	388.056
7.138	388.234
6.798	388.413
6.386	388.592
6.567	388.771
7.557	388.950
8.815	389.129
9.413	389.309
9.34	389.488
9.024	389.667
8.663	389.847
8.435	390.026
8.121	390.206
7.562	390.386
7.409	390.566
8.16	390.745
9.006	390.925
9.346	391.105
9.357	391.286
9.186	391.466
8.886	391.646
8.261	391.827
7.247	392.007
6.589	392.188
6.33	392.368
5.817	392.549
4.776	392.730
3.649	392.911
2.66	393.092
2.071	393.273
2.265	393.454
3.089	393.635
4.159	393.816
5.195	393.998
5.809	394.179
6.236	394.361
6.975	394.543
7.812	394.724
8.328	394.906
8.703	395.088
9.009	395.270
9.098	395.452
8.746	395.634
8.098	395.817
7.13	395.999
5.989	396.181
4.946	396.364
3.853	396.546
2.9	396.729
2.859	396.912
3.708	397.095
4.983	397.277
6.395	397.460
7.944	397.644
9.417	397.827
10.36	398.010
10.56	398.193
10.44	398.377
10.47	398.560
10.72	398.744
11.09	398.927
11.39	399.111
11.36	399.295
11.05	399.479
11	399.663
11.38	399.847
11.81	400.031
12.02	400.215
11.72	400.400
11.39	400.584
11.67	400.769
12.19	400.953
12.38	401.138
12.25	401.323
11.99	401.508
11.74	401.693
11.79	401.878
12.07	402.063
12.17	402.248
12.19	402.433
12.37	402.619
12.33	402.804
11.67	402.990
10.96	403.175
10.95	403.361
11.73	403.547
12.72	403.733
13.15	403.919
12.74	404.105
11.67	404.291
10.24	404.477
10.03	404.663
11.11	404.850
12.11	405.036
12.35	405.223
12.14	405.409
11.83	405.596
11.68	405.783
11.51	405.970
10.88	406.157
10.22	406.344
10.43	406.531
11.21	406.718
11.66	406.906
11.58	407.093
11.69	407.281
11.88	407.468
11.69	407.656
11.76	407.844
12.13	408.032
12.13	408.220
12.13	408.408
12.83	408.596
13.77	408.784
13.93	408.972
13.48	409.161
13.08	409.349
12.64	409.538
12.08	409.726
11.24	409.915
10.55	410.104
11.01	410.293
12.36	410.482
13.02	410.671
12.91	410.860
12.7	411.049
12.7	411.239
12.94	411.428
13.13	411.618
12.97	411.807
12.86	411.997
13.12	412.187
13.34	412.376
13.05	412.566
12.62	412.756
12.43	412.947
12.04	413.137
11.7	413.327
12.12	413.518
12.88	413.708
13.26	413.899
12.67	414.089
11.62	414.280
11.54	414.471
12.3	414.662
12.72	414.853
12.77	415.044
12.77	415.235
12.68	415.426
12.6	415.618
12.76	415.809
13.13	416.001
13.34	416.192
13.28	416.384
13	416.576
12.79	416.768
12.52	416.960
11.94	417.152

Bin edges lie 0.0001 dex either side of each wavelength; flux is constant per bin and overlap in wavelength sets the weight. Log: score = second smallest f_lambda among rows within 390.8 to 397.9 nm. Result 2.265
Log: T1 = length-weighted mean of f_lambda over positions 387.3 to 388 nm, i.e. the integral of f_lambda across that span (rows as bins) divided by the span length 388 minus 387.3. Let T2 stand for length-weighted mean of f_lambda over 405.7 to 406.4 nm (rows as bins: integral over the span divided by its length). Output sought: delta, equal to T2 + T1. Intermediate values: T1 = 7.4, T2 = 11.1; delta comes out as 18.5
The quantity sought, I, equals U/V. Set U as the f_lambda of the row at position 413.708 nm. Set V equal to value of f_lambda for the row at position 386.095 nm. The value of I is 1.96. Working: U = 12.88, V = 6.57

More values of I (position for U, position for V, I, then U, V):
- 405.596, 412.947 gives 0.95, 11.83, 12.43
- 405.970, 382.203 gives 1.87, 11.51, 6.157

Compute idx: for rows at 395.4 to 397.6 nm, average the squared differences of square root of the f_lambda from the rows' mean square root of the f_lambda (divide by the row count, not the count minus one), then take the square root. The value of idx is 0.45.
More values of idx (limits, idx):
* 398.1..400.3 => 0.07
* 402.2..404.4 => 0.09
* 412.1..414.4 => 0.08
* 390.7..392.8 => 0.28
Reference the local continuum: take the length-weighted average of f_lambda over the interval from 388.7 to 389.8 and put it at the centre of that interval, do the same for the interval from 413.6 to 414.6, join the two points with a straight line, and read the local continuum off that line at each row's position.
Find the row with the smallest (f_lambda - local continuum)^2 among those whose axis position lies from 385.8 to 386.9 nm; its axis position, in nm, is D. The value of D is 386.451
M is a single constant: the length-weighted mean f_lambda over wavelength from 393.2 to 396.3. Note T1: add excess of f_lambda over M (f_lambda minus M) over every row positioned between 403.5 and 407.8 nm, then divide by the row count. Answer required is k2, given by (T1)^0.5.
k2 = 2.3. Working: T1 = 5.2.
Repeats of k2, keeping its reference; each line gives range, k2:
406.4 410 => 2.4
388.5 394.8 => 0.7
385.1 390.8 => 1.1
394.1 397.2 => 0.3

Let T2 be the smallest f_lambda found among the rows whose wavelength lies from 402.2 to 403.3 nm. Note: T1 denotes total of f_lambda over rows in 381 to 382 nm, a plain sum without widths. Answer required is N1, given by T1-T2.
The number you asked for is 28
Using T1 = 39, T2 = 10.96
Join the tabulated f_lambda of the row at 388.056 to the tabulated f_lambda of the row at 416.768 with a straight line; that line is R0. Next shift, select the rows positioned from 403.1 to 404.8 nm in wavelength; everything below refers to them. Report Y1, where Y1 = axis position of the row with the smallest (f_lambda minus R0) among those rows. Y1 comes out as 404.663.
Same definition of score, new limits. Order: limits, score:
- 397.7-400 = 10.36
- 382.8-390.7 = 4.139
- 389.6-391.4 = 7.562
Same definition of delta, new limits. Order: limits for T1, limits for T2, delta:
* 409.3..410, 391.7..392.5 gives 19.3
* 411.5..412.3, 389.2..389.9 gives 22.2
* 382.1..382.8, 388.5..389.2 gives 12.5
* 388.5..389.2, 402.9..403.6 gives 18.6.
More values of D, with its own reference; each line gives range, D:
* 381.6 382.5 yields 381.675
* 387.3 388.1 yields 387.520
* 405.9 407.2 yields 406.718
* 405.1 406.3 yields 406.157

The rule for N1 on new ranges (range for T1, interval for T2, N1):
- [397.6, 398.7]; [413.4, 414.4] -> 48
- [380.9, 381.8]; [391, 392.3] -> 35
